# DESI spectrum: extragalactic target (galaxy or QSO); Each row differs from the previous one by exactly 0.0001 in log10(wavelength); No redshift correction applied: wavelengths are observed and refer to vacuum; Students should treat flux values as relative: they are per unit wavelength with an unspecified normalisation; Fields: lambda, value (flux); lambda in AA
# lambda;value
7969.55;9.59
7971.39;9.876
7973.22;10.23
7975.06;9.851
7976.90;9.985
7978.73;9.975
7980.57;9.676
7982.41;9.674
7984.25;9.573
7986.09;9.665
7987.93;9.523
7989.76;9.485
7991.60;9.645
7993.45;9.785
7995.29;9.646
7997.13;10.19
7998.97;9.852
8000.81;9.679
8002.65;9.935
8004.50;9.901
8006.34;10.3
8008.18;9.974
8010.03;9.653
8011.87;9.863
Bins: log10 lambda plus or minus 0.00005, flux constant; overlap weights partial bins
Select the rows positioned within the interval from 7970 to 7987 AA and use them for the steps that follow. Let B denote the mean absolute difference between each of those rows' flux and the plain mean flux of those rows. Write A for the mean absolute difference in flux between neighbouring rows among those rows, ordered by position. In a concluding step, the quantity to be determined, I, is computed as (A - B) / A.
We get 0.03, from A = 0.17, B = 0.17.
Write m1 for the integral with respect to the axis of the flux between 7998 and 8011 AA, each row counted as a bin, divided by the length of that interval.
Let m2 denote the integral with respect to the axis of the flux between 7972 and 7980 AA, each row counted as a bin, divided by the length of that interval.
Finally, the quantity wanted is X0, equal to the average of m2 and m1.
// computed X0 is 9.95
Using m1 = 9.9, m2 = 10.0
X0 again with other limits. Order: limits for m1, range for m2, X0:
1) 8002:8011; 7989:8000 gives 9.86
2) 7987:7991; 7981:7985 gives 9.58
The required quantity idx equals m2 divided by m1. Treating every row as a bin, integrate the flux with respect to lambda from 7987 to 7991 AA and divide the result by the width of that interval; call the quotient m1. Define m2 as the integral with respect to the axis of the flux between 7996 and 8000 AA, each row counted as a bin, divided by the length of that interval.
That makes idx 1.05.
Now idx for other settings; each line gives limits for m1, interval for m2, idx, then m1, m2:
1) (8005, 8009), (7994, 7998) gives 0.98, 10.1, 9.91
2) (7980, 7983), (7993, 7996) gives 1.00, 9.7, 9.71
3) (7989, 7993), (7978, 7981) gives 1.03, 9.6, 9.83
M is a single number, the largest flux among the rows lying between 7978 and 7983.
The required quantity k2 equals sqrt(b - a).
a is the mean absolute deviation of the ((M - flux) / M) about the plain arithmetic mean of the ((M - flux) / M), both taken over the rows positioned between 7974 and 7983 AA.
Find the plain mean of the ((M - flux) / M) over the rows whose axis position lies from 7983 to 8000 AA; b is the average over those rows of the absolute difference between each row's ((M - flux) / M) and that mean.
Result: 0.056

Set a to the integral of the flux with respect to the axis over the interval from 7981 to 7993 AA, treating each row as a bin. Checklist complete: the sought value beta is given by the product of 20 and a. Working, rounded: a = 115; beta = 2304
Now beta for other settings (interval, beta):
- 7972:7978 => 1203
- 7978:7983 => 976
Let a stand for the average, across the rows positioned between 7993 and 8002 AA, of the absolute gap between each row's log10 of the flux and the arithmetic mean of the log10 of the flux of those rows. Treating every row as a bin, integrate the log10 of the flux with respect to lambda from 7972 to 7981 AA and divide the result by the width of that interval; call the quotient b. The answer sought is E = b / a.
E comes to 149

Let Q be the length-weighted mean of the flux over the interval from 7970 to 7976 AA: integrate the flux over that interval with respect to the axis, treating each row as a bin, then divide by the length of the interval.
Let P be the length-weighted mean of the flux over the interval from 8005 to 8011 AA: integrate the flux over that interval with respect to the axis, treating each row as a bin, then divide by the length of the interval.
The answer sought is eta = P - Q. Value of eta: 0.0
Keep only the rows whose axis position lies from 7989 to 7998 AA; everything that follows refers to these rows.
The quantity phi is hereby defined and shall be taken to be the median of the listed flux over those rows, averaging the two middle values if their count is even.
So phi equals 9.65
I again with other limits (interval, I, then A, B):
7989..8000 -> 0.34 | 0.26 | 0.18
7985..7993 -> 0.33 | 0.11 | 0.08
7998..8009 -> 0.45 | 0.24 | 0.13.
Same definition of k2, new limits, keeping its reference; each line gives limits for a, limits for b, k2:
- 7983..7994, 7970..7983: 0.076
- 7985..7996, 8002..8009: 0.075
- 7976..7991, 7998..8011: 0.020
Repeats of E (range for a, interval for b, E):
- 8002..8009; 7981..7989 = 168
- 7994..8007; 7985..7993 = 124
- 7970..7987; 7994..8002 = 136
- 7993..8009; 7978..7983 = 140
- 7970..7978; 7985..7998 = 187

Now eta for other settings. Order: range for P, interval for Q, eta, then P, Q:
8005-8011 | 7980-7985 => 0.3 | 10.0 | 9.63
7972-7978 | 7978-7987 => 0.3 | 10.0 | 9.70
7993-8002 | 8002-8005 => -0.1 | 9.8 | 9.90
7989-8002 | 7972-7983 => -0.1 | 9.8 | 9.90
